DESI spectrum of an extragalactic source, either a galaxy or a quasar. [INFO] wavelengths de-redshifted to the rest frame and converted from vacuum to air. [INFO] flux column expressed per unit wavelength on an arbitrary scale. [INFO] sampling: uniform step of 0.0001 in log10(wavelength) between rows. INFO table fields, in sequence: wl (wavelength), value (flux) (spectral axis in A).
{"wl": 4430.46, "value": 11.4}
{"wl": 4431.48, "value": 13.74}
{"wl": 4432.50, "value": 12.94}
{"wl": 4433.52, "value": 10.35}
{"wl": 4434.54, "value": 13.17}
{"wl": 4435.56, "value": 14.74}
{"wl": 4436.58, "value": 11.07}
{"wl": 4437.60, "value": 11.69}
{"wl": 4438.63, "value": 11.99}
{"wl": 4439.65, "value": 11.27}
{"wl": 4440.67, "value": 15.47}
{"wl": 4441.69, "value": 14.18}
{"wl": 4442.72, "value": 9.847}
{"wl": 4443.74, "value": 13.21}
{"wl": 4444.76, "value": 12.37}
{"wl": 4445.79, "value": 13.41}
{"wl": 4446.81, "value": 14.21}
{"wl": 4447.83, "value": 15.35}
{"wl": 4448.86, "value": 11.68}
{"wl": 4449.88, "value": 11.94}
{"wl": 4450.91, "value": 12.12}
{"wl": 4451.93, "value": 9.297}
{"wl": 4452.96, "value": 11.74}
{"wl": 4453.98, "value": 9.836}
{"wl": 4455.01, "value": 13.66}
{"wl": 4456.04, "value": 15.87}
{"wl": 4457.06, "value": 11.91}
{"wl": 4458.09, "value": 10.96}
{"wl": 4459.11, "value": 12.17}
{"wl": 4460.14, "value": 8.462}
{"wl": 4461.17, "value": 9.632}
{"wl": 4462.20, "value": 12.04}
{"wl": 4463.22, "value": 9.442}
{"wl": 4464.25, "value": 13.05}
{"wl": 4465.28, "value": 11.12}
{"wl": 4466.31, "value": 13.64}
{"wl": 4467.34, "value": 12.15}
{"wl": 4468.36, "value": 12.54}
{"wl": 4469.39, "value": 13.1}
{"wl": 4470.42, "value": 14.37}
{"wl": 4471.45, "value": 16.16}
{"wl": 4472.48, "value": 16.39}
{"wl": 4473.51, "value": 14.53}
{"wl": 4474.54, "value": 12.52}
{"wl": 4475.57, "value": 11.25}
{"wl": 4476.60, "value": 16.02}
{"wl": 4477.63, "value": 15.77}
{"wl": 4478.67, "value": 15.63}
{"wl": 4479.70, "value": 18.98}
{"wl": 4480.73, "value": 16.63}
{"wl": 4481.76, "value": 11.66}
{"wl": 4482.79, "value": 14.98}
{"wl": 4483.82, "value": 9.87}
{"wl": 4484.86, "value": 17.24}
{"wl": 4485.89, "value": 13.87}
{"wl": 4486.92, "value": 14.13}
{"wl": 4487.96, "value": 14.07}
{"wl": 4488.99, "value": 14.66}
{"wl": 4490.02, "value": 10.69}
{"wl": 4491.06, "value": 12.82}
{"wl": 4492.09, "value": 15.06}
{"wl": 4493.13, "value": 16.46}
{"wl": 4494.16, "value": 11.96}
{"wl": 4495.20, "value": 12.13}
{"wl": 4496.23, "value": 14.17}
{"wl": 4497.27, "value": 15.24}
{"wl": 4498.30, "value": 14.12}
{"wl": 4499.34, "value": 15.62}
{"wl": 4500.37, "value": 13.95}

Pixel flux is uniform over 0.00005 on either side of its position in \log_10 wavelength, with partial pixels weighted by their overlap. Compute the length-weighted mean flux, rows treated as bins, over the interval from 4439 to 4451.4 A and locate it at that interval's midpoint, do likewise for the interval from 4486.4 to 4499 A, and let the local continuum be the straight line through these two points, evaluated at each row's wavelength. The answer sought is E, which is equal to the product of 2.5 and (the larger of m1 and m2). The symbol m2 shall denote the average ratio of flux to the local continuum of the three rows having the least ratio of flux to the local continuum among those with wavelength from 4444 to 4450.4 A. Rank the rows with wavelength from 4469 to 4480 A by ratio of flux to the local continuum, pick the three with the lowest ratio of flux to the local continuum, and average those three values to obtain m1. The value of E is 2.31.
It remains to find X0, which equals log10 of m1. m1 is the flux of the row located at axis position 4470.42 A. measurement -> 1.16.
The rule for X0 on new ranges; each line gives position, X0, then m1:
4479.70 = 1.28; 18.98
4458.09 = 1.04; 10.96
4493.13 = 1.22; 16.46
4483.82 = 0.99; 9.87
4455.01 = 1.14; 13.66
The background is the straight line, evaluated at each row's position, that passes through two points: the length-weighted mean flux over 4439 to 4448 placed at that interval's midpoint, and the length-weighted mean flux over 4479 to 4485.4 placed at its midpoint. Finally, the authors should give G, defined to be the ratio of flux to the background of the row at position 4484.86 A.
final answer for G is 1.146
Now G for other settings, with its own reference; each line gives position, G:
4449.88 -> 0.887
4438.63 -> 0.926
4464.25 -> 0.925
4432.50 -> 1.021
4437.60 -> 0.906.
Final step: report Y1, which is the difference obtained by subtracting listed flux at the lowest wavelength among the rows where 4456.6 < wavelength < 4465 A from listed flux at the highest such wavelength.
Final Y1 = 1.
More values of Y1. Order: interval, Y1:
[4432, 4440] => -2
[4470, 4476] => -3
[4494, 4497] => 2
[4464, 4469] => -1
